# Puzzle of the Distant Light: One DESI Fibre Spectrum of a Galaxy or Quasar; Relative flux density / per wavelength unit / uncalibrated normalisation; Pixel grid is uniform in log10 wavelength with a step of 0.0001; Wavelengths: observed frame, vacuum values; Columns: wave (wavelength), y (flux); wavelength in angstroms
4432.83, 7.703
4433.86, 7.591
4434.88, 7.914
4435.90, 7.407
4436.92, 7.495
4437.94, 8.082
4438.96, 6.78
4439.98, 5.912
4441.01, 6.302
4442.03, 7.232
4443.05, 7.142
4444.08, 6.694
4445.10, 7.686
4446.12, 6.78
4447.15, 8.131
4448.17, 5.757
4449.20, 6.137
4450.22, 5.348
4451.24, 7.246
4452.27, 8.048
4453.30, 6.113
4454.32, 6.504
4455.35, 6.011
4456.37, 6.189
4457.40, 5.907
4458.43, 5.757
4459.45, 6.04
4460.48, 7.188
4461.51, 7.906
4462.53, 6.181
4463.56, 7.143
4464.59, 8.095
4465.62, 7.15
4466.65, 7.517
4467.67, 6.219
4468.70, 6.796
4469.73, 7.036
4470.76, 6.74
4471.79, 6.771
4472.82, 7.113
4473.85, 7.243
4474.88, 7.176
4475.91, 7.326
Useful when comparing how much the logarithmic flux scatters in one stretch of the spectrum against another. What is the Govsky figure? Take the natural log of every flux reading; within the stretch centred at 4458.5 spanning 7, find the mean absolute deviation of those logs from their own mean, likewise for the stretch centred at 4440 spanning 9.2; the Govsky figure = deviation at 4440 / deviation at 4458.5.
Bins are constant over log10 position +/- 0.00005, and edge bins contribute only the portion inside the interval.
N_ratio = 0.79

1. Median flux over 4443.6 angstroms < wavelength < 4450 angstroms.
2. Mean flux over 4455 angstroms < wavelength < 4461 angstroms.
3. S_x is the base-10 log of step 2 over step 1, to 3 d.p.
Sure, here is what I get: -0.037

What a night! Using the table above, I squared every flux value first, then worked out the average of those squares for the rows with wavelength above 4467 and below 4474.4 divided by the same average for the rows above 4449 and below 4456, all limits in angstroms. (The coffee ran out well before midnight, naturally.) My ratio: 1.10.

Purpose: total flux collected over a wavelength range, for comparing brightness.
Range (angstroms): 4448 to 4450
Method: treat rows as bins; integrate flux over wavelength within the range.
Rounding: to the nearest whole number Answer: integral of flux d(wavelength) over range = 12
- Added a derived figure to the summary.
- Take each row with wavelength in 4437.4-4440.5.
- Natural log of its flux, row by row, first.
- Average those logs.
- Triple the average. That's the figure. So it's 5.78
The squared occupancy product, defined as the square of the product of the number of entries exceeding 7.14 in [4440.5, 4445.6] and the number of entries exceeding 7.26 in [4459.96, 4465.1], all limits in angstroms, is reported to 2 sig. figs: 36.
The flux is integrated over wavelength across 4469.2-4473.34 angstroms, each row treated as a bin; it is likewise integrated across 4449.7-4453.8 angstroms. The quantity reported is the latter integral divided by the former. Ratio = 0.96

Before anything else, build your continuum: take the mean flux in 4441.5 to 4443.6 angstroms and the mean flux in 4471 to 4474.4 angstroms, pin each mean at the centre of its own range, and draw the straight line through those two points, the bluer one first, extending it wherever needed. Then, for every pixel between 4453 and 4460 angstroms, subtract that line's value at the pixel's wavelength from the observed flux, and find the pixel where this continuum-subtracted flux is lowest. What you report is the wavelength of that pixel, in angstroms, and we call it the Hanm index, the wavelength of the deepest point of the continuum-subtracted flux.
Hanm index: 4458.43 angstroms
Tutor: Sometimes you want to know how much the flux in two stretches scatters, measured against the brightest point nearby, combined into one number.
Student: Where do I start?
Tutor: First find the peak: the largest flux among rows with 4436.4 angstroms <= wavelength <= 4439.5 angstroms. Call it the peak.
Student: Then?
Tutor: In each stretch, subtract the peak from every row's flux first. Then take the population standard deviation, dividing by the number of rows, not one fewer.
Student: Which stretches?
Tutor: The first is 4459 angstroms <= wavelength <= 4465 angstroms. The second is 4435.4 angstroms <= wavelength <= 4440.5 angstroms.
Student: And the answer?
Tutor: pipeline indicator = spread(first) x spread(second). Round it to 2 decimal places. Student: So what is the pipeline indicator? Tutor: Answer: 0.57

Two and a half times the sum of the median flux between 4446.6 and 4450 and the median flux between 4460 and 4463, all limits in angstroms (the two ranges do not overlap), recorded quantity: 33.3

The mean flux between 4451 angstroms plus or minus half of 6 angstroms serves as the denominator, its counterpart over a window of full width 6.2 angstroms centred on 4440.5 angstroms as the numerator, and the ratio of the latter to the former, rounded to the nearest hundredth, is 1.07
